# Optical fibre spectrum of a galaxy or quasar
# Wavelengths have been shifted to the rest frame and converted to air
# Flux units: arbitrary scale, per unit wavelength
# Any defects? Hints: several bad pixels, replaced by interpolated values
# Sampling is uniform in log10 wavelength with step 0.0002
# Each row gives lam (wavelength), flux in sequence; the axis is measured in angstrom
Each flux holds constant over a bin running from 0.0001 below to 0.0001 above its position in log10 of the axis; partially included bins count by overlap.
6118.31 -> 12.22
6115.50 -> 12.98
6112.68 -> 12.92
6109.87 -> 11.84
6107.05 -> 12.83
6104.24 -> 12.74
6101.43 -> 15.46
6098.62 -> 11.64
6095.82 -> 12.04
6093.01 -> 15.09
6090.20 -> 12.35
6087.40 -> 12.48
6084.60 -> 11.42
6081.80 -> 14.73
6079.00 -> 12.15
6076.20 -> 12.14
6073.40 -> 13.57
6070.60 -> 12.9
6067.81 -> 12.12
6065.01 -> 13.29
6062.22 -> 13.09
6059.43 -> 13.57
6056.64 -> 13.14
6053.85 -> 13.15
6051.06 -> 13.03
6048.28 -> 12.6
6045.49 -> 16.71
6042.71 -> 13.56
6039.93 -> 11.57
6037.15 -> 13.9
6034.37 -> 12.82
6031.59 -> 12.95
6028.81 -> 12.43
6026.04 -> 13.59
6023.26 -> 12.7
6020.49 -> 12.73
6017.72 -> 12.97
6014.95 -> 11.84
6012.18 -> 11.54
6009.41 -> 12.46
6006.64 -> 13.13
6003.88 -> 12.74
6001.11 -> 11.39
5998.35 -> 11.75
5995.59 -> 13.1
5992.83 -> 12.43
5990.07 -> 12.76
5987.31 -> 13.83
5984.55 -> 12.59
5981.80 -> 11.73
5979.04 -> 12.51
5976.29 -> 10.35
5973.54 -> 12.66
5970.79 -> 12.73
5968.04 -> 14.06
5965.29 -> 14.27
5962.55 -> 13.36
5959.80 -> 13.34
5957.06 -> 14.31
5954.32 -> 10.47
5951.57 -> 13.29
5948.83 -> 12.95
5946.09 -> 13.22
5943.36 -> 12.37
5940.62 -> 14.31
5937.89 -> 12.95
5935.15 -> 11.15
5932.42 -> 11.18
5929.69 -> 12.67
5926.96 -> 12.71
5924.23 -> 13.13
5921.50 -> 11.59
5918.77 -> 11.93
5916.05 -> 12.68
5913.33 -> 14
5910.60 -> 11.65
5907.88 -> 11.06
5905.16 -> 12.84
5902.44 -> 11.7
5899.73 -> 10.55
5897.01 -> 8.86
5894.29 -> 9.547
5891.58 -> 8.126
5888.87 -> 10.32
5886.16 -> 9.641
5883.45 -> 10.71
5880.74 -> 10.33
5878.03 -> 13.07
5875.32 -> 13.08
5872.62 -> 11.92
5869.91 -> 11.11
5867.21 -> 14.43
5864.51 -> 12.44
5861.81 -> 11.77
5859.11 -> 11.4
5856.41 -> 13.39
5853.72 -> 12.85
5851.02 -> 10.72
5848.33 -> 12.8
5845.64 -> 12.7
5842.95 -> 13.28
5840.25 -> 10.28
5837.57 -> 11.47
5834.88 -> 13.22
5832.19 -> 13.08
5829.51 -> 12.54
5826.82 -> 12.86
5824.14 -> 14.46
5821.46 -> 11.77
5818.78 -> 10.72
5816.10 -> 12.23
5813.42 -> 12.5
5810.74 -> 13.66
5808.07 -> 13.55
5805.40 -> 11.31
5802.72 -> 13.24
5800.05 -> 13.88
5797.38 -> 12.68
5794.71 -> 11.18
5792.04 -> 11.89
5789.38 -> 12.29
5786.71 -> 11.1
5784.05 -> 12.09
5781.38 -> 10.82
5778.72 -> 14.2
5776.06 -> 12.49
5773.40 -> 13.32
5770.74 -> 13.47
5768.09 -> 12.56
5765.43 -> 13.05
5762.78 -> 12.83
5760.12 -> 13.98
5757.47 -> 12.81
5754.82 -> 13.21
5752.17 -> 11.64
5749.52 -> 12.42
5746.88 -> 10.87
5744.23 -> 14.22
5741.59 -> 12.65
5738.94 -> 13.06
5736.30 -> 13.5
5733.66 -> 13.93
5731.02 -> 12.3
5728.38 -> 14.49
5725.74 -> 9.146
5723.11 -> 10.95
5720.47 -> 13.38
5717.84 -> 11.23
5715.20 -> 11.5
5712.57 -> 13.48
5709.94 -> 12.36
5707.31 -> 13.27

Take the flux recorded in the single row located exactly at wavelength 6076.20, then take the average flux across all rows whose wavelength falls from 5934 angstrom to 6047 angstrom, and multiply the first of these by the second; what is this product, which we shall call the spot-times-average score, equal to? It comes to 156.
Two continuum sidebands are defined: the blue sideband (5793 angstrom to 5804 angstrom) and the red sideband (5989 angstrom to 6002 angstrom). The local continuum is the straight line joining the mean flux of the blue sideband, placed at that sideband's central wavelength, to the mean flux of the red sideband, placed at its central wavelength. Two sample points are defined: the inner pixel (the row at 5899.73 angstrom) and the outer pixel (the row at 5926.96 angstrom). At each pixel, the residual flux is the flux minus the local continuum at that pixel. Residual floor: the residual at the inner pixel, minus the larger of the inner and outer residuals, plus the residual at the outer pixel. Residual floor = -2.0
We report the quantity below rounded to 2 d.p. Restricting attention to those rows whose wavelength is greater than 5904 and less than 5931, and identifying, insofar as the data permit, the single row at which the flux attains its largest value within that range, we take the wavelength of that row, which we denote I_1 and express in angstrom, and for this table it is 5913.33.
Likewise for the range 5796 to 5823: 5800.05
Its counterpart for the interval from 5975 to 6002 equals 5987.31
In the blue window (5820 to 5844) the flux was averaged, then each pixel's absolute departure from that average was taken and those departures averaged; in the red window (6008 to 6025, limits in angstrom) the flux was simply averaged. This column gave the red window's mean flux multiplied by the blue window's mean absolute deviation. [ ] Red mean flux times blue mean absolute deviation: 11.4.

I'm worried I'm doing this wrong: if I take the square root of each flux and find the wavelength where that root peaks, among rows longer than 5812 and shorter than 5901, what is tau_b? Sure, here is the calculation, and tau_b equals 5824.14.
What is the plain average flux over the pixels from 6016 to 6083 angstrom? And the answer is 13.1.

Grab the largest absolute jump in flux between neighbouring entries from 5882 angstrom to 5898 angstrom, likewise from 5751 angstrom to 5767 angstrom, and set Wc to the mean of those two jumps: 1.9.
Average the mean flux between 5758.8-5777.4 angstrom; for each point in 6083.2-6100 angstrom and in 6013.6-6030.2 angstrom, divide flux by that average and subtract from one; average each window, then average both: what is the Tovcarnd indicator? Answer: 0.04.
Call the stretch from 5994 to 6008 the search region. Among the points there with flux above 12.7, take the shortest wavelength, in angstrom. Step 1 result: 5995.59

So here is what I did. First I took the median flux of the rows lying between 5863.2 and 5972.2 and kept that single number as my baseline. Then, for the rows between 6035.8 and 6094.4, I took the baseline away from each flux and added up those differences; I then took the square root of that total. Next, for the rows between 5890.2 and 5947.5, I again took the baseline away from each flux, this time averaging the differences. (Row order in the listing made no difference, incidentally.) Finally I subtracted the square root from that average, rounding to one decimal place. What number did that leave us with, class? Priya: -4.3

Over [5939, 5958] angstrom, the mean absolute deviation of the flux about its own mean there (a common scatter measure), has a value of 0.9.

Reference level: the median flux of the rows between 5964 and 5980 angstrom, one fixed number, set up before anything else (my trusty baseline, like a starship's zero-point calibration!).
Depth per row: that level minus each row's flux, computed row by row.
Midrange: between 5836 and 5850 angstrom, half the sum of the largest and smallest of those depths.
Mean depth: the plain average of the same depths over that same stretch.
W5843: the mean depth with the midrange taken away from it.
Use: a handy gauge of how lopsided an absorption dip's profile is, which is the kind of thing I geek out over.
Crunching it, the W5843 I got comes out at -0.3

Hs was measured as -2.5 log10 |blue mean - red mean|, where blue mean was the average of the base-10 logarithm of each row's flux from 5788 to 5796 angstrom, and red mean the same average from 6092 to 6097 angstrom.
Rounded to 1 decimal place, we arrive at 3.1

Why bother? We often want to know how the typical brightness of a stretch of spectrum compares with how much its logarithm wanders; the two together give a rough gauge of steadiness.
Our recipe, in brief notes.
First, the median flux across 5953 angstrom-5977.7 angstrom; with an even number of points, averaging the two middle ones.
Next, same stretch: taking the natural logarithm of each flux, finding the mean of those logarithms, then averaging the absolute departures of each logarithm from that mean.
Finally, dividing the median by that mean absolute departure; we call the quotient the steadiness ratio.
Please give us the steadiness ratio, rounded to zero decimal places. 144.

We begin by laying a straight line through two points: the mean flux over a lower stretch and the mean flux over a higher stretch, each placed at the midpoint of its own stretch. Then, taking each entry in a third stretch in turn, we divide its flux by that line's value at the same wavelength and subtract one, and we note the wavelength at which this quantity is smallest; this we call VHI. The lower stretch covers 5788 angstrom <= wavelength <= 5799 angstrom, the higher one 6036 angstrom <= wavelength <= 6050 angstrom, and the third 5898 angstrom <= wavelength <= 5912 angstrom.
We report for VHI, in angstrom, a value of 5899.73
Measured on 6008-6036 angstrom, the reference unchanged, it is 6012.18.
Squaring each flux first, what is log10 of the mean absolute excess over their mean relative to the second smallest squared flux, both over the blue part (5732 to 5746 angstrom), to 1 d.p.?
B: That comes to -1.1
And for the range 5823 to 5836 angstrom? -1.1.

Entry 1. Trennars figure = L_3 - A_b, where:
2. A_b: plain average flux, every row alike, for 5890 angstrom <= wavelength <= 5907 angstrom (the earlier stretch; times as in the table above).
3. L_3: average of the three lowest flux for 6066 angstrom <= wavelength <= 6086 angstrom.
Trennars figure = 1.6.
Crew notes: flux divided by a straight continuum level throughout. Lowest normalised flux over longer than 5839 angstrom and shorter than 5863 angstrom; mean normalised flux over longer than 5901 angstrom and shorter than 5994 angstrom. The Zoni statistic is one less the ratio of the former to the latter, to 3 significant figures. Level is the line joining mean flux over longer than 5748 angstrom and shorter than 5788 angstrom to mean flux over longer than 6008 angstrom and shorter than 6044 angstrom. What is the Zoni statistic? 0.184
